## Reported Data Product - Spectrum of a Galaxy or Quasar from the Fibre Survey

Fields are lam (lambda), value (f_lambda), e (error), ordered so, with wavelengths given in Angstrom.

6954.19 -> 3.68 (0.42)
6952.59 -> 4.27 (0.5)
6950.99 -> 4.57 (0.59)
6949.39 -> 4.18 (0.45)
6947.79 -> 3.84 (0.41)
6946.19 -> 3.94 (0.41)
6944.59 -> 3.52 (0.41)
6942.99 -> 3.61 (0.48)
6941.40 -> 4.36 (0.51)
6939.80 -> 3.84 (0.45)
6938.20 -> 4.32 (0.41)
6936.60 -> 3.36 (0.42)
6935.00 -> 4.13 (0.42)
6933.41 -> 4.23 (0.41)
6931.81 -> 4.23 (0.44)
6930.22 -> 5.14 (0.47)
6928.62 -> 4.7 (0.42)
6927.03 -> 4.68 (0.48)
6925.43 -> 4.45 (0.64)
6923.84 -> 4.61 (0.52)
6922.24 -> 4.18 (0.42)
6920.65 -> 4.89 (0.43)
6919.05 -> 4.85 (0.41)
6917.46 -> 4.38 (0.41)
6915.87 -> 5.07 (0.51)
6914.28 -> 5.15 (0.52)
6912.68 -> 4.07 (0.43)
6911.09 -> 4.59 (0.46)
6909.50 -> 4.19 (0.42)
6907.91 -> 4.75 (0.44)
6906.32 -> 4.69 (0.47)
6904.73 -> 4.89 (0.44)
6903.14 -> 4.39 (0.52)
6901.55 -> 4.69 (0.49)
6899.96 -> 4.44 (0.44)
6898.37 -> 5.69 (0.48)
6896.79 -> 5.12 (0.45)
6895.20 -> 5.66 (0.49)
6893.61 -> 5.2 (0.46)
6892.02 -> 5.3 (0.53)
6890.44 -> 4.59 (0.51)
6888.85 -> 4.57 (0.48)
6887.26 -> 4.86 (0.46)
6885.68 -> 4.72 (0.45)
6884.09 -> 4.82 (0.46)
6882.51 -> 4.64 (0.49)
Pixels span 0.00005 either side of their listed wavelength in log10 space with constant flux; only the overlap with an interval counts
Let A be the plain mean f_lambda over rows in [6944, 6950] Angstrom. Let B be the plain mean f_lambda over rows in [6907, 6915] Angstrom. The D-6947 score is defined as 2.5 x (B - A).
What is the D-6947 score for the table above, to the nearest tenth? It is 1.7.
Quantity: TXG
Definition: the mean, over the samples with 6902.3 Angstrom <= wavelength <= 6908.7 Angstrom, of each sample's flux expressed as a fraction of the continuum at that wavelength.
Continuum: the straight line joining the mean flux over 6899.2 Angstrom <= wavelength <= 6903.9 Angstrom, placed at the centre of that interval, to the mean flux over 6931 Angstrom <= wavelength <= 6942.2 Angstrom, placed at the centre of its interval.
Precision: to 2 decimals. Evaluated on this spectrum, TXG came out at 1.05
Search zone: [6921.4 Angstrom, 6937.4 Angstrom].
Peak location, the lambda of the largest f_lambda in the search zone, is 6930.22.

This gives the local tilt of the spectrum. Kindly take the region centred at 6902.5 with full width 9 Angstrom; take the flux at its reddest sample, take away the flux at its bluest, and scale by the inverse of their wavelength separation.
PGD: -0.13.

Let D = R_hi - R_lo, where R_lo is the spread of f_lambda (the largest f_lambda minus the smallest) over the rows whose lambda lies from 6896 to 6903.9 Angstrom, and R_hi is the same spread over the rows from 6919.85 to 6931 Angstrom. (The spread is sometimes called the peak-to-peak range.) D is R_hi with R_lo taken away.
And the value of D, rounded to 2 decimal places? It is -0.34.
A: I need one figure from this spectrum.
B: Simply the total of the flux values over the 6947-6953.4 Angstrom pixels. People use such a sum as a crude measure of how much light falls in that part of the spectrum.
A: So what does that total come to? 16.9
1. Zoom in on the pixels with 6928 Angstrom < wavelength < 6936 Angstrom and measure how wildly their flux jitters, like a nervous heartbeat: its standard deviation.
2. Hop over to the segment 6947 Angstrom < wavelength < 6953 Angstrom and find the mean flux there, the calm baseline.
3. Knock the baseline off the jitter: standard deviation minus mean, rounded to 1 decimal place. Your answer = -3.8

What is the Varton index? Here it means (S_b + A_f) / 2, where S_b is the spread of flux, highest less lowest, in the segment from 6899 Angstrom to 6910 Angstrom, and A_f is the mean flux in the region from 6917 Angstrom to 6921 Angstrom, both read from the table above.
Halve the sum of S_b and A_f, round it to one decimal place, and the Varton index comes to 2.7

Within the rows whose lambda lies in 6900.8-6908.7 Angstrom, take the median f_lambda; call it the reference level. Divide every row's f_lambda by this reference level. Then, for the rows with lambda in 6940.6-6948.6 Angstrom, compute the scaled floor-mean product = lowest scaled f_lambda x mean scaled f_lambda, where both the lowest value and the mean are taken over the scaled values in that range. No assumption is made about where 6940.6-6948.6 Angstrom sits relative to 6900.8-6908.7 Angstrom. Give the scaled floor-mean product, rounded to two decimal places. 0.62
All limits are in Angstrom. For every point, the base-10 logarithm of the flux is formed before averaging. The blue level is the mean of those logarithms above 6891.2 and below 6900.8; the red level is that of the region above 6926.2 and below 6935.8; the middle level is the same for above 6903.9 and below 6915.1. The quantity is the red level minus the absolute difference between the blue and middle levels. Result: 0.60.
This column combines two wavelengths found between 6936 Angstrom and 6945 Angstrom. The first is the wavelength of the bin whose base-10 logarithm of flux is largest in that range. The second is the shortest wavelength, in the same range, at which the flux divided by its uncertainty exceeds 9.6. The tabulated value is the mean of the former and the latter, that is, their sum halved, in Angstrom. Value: 6939.8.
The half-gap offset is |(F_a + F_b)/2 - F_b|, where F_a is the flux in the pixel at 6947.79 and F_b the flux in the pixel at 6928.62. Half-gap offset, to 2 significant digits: 0.43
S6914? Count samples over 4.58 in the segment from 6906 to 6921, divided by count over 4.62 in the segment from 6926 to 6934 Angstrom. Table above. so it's 2.3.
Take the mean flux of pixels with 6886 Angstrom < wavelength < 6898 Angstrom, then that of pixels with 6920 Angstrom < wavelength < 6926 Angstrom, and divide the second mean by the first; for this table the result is 0.90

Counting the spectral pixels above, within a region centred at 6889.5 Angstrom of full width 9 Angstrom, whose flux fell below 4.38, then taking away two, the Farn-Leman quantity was -2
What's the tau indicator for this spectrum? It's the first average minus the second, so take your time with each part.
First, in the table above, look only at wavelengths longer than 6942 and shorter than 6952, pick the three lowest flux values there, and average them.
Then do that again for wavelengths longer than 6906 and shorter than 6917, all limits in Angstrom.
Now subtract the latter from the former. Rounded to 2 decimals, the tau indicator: -0.63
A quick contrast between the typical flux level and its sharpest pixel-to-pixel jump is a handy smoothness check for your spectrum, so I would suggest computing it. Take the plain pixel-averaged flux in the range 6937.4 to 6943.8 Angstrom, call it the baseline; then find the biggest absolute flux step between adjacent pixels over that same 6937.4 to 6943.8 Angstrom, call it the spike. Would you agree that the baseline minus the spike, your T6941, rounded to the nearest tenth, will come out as 3.3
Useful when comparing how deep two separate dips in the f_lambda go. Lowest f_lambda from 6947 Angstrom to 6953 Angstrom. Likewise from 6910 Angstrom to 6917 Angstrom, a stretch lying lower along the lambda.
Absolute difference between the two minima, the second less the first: 0.2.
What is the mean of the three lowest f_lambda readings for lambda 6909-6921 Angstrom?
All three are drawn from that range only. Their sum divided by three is 4.21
